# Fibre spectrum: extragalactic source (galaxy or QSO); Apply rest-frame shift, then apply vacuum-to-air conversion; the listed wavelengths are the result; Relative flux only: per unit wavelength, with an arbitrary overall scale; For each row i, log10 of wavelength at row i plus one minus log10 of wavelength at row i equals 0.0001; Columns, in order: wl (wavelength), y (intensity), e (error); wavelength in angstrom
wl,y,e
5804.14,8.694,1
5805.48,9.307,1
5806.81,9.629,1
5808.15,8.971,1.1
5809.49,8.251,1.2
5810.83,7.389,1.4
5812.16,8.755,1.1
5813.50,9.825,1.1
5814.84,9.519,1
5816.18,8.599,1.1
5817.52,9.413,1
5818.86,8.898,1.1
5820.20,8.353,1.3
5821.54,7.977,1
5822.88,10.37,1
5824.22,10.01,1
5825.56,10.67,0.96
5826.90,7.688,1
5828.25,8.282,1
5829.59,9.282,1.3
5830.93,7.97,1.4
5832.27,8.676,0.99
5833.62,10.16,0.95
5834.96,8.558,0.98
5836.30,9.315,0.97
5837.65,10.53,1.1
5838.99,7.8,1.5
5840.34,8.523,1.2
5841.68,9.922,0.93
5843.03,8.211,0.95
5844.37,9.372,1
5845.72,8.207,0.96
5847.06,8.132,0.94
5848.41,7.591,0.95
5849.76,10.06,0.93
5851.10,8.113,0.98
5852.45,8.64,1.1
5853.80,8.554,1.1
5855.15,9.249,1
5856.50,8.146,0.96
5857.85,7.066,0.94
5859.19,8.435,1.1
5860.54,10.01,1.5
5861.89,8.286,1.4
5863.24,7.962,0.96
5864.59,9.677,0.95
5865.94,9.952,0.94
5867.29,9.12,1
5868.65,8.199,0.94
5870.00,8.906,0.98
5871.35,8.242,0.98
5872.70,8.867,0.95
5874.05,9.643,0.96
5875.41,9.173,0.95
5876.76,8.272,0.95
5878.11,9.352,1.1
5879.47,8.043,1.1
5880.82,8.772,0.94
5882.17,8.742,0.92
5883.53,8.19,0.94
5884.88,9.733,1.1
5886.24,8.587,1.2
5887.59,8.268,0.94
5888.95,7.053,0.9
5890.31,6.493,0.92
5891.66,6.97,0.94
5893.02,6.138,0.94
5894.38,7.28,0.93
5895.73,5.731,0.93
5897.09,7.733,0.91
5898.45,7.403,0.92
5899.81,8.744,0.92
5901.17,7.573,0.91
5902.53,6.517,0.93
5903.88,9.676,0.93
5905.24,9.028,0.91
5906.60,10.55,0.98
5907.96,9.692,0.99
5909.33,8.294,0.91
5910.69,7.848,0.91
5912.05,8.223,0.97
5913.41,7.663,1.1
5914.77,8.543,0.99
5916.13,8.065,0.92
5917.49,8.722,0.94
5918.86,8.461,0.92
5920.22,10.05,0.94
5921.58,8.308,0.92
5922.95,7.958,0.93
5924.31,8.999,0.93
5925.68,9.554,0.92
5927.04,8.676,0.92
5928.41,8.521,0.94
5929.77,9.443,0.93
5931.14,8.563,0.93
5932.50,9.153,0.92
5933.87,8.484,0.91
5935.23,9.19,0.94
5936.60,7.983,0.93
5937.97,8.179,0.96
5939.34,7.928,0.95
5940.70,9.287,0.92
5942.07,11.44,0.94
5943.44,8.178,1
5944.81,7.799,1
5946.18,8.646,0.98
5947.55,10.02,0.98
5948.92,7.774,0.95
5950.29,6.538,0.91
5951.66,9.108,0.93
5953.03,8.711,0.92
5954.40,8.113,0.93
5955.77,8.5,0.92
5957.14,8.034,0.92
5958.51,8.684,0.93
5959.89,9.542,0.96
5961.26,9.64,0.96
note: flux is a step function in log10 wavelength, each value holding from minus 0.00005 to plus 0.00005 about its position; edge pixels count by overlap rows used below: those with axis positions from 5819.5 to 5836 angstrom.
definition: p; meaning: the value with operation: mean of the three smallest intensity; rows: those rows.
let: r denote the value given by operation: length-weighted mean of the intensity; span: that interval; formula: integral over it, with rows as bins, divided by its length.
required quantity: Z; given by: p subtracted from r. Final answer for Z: 1.13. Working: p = 7.88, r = 9.01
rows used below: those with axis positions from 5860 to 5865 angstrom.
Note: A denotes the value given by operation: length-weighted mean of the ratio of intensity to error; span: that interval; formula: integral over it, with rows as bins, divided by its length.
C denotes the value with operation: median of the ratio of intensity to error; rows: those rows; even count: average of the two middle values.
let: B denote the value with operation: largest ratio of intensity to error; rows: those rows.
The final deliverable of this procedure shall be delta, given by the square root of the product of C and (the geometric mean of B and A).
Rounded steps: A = 7.7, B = 10.2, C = 7.5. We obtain 8.1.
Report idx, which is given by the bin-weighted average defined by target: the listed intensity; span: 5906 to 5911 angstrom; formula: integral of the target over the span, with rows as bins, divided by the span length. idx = 9.1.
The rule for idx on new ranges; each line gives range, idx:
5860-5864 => 8.7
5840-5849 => 8.6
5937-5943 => 9.1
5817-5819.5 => 9.1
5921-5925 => 8.4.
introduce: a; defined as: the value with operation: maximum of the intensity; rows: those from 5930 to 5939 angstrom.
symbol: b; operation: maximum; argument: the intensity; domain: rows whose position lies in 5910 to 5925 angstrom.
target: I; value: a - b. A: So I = -0.9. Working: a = 9.19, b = 10.05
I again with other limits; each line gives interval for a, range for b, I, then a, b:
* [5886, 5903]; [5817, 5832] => -1.9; 8.744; 10.67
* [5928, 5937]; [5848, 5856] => -0.6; 9.443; 10.06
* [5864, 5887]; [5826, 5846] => -0.6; 9.952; 10.53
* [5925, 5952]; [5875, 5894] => 1.7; 11.44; 9.733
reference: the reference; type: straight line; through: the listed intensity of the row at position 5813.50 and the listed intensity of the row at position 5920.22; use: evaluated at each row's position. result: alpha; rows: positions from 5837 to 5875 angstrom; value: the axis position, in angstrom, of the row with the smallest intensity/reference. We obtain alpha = 5857.85 angstrom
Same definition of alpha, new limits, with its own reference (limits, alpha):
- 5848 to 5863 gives 5857.85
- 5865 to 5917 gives 5895.73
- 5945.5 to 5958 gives 5950.29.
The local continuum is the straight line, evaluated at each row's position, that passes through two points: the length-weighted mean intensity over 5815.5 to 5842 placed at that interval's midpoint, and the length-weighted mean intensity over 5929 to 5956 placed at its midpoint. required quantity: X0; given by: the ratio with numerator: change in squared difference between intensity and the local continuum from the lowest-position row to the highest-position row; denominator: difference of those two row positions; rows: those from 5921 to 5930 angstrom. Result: 0.05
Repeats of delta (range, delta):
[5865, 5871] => 9.5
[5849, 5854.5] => 8.8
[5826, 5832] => 7.6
